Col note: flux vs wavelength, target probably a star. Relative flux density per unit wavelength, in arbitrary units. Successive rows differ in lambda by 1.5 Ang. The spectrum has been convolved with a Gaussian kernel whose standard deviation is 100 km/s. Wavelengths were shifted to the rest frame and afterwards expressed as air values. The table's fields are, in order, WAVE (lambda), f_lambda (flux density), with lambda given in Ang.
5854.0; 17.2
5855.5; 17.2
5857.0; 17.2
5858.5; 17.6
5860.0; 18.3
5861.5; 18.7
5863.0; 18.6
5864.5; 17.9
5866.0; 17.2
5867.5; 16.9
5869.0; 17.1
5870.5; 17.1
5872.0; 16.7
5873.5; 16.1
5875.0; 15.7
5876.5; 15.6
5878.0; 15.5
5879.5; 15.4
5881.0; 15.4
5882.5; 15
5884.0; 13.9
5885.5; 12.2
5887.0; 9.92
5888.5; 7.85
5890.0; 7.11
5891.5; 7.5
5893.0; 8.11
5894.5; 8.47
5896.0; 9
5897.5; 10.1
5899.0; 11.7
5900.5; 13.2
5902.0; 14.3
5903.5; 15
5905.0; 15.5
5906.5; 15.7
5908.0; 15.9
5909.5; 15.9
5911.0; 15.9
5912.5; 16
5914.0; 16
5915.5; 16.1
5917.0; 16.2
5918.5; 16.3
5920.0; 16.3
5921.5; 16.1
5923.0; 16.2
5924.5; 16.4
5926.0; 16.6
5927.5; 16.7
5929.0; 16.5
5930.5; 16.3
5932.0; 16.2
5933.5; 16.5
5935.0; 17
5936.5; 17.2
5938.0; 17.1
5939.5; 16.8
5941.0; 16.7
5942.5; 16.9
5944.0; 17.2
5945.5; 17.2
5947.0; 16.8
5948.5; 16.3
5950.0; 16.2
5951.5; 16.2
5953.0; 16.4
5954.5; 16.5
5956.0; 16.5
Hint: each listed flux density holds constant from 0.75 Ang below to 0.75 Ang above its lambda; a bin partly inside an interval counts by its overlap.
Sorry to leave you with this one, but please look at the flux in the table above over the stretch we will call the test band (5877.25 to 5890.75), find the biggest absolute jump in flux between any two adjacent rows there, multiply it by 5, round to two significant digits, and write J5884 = 11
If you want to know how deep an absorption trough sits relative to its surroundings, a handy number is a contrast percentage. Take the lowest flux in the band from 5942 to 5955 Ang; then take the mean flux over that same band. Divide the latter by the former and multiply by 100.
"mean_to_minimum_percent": 103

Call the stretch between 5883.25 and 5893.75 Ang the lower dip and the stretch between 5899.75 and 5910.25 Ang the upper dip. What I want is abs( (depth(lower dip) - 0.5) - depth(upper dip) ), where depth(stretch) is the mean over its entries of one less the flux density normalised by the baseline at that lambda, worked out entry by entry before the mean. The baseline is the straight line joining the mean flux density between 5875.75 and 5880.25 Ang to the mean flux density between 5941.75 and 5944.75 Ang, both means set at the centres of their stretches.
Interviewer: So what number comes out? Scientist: 0.17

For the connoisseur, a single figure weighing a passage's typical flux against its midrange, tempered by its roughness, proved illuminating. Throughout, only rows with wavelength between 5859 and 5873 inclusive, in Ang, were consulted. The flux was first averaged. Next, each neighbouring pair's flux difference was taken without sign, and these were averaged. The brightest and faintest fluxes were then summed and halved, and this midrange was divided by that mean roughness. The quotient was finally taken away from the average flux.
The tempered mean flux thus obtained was -33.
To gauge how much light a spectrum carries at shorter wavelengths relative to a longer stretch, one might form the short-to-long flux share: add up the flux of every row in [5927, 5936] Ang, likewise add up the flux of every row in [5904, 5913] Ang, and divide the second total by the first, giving 1.0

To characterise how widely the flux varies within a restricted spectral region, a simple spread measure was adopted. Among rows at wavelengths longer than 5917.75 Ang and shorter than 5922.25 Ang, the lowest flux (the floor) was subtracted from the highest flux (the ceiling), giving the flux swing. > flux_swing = 0.2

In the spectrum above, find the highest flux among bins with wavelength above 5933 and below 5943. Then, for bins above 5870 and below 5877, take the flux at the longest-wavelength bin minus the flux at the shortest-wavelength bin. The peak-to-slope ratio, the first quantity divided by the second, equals -11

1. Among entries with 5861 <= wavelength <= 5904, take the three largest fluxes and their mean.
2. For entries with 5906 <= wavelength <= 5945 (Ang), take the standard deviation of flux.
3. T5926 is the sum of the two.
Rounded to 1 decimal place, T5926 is 18.8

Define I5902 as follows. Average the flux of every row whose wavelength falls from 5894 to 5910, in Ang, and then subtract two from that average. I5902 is 11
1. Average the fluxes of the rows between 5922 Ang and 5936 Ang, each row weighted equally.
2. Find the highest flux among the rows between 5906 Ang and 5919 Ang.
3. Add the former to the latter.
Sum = 32.8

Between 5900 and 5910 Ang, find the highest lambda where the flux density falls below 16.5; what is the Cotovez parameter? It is 5909.5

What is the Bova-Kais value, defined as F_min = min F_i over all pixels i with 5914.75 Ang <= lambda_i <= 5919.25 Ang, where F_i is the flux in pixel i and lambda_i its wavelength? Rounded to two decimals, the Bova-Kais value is 16.10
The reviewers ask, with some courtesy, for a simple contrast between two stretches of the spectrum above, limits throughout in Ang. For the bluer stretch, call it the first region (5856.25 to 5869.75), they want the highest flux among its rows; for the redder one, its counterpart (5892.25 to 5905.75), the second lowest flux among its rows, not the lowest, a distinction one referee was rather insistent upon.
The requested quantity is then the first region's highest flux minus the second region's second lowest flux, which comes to 10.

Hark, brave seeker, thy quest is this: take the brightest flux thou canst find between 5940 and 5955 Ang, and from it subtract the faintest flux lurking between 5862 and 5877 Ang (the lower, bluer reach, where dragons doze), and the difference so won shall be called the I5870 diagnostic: 1.6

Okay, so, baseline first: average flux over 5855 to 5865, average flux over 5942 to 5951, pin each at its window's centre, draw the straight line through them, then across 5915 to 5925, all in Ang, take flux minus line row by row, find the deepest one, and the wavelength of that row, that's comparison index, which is 5915.5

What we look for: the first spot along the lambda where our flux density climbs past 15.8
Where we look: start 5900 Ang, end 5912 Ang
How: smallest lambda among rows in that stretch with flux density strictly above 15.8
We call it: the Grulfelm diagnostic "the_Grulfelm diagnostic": 5908.0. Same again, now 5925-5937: 5926.0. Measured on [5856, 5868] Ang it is 5857.0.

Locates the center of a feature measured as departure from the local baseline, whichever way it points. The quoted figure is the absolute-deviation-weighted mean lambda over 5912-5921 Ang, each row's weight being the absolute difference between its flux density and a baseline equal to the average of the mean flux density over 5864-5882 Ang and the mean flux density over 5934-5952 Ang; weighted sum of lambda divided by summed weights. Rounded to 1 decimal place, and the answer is 5915.5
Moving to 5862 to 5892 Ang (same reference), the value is 5885.0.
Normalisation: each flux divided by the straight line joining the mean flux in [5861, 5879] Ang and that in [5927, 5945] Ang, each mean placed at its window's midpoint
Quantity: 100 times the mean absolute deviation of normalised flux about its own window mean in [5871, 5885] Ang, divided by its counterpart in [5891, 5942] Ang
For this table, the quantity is 22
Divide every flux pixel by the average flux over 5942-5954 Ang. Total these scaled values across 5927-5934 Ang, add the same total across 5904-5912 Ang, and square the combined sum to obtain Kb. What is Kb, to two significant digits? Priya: 94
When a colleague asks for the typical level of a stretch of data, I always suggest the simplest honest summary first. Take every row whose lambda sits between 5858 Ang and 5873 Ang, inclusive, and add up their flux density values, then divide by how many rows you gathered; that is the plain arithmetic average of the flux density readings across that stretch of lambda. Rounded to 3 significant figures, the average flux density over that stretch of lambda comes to 17.6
